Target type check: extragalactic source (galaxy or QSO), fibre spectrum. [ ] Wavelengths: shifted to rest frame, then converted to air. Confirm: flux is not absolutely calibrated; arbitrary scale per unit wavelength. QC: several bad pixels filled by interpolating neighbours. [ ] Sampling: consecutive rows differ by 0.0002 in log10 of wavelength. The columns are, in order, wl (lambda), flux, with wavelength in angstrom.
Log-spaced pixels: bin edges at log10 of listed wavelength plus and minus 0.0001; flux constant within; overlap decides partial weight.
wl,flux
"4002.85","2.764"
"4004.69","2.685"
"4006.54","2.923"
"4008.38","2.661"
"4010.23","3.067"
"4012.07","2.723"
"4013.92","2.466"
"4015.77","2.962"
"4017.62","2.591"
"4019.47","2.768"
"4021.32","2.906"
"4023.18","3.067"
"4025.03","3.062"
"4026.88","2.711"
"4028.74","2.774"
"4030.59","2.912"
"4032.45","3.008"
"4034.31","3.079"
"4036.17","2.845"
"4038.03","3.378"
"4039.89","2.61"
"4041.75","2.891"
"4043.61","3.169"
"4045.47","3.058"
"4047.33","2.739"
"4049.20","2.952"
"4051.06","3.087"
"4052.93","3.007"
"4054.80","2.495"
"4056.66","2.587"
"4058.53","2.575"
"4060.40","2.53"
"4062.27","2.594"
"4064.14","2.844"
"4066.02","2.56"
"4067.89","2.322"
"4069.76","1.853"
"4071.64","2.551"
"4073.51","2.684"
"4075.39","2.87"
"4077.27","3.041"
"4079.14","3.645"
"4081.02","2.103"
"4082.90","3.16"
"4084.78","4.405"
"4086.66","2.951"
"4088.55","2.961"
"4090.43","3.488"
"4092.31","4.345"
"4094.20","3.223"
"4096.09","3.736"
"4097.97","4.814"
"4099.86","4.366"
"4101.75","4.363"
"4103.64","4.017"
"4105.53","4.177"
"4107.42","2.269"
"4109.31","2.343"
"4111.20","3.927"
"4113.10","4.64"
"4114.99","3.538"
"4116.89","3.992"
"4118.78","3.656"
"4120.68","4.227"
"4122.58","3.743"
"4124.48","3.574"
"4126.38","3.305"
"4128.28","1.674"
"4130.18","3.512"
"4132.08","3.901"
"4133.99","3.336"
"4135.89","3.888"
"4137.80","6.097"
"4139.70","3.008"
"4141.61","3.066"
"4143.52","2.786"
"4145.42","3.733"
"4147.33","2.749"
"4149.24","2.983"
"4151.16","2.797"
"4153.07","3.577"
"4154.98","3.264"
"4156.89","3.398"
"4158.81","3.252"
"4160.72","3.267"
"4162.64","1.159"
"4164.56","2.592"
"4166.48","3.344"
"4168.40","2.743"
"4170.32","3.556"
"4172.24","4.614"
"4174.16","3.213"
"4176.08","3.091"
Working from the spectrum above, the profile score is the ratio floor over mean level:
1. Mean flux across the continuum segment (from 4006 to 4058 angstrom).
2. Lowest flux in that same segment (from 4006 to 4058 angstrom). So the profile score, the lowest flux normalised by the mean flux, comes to 0.86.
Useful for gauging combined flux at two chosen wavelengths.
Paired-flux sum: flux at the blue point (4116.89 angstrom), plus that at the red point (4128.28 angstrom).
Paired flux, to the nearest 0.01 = 5.67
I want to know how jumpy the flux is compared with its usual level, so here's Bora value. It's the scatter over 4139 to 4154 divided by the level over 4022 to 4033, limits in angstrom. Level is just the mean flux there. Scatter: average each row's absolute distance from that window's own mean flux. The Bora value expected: 0.10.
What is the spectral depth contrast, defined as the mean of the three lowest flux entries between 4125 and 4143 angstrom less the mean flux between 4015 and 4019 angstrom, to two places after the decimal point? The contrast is -0.19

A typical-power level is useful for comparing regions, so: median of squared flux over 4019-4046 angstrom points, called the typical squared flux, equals 8.5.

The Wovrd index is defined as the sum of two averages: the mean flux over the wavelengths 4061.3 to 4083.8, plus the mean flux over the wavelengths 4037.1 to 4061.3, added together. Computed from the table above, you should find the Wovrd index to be 5.54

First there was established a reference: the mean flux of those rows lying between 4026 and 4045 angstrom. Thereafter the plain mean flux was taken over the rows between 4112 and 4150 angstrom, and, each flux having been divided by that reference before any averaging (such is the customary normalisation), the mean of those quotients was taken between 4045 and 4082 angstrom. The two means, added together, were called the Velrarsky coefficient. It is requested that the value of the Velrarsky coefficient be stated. 4.49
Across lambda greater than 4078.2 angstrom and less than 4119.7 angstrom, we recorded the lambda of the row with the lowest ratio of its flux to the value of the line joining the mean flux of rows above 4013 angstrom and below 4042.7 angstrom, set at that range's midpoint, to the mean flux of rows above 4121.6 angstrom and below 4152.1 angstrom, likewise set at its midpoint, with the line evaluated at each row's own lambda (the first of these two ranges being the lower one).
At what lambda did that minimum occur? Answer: 4081.02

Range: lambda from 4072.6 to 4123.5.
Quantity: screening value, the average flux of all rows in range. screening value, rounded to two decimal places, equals 3.58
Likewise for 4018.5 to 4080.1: 2.82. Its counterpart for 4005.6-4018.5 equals 2.77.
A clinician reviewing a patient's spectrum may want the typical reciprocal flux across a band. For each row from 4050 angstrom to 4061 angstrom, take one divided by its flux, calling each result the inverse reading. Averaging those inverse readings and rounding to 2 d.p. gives 0.37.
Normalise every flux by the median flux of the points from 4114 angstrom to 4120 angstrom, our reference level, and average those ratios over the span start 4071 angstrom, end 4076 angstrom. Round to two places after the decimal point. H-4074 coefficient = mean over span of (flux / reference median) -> 0.74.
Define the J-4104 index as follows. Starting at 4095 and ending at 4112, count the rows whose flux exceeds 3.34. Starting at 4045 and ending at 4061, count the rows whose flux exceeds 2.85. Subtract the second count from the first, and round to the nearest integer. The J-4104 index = 3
